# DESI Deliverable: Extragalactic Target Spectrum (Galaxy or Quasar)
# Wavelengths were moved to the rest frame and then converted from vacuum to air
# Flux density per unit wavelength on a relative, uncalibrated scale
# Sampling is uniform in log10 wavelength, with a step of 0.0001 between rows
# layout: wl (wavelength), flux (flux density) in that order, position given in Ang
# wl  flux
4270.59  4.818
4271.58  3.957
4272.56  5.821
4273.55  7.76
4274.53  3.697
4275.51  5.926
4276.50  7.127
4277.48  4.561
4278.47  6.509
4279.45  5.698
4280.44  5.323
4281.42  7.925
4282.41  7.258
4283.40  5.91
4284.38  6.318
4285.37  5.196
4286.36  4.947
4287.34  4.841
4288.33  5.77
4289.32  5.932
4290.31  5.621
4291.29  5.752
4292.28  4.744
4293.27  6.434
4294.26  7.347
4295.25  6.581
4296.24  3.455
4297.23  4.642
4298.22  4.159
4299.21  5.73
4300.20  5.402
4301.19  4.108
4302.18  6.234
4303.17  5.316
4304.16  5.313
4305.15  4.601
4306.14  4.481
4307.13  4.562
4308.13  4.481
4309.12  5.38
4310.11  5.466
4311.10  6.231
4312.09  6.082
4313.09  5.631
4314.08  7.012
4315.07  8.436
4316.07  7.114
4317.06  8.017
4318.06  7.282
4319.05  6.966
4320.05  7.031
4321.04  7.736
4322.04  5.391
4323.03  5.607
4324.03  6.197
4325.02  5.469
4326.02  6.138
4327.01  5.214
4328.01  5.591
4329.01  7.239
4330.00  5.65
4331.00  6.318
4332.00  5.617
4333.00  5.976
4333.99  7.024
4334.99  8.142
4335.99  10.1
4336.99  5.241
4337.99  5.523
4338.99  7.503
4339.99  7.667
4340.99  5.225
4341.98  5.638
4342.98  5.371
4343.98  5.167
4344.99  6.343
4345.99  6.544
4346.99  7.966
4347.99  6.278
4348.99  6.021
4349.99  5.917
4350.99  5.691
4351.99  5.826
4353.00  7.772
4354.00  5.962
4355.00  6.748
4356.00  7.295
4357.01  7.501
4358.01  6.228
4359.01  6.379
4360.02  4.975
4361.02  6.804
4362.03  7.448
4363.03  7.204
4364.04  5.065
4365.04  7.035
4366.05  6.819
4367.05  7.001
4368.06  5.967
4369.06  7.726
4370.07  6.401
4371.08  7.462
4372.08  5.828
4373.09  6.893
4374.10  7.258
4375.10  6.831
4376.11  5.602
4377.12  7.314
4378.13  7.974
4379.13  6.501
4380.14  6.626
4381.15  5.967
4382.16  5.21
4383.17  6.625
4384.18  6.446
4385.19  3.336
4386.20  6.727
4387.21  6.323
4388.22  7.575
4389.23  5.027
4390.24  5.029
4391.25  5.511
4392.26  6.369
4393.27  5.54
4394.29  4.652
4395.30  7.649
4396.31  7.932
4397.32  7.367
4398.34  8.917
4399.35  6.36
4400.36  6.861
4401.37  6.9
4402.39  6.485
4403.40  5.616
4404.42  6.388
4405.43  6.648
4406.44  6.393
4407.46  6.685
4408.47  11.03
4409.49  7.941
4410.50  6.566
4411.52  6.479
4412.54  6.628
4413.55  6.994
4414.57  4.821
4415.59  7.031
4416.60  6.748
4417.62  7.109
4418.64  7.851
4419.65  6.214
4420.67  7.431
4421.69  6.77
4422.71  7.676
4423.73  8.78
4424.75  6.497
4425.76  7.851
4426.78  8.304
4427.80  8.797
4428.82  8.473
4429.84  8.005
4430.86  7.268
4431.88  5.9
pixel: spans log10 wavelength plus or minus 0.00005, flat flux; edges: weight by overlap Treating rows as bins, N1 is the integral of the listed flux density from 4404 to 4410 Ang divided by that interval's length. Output 7.5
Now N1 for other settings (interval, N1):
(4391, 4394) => 5.7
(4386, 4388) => 6.6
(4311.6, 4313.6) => 5.9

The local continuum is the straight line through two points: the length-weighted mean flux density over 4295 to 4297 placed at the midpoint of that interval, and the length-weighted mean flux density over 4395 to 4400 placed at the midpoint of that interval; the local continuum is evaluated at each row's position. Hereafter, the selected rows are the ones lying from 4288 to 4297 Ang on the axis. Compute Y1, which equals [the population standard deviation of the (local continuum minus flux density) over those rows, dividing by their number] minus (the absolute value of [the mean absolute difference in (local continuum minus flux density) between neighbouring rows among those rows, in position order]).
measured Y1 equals 0.05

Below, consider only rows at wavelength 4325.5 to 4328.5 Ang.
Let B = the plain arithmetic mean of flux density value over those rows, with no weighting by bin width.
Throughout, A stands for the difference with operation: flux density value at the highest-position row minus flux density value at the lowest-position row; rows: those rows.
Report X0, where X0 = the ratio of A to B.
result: -0.10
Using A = -0.55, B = 5.6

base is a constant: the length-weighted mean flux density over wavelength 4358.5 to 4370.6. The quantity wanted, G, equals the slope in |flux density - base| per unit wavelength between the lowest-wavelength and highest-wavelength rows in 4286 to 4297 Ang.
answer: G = 0.151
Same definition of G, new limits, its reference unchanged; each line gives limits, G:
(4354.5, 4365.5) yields 0.029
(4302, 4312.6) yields 0.015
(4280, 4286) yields 0.026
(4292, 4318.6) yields -0.043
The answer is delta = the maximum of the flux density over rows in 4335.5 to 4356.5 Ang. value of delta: 10.1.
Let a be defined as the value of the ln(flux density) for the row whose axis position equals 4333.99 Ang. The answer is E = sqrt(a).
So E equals 1.40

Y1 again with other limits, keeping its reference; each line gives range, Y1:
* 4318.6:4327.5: 0.11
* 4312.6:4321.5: -0.12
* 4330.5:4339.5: -0.06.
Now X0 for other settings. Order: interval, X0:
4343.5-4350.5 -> 0.12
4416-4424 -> 0.28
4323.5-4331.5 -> 0.02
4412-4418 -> 0.07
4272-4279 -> 0.12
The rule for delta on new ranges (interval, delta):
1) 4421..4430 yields 8.797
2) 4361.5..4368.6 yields 7.448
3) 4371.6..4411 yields 11.03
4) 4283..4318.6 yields 8.436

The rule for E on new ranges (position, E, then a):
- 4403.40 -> 1.31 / 1.73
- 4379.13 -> 1.37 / 1.87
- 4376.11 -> 1.31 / 1.72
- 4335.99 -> 1.52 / 2.31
